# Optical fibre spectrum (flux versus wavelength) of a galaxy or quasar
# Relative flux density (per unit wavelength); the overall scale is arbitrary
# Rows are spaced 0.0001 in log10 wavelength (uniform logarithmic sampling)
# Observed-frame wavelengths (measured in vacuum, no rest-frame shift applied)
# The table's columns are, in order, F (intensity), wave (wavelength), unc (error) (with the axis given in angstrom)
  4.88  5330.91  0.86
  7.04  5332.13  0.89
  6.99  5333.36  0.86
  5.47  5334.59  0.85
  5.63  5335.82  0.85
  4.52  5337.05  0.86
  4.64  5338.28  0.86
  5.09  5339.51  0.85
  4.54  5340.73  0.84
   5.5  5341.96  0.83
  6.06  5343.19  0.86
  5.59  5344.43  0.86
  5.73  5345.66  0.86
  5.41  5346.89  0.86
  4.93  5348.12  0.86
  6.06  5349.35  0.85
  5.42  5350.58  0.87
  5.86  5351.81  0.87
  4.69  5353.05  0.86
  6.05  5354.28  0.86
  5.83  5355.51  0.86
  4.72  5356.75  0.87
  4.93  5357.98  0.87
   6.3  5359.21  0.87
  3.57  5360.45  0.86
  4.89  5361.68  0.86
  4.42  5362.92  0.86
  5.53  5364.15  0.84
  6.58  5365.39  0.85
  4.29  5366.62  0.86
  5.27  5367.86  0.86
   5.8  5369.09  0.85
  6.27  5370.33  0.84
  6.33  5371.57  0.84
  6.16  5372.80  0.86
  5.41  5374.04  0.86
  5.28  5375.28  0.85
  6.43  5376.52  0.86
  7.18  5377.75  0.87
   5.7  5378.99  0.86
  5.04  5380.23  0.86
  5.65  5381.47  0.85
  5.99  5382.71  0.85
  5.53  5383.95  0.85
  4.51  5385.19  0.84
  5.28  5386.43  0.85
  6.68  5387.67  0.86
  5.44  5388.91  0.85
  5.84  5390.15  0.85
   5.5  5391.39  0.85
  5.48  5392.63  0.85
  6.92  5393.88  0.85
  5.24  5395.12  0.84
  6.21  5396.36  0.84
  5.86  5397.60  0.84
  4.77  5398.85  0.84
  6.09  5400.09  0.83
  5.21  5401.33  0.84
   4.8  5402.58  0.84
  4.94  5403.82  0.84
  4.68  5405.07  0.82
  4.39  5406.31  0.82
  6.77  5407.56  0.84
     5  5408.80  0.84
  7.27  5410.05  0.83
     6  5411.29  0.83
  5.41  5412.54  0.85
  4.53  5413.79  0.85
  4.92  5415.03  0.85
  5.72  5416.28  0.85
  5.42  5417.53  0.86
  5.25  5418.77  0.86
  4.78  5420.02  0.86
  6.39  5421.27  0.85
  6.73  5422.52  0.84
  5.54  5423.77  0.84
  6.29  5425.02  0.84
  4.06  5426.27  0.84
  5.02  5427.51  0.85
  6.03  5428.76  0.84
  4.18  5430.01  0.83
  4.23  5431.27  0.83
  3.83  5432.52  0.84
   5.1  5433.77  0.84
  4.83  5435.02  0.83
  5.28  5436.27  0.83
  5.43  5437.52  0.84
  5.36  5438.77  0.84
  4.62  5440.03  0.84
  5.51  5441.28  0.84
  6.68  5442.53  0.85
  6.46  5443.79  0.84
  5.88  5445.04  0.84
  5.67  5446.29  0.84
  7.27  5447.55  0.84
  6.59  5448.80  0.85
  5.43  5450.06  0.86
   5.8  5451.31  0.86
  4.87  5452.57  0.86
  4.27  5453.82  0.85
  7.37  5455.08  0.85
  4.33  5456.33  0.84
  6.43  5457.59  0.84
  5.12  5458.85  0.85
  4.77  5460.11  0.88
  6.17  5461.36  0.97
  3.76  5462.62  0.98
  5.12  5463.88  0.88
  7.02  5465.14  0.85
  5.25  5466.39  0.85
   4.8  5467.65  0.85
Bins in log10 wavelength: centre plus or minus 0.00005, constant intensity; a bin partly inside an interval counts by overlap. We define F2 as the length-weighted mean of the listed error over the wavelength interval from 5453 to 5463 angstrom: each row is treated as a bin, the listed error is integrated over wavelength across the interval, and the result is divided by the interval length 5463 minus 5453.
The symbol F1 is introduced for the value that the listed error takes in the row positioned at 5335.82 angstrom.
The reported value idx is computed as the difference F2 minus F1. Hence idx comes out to 0.030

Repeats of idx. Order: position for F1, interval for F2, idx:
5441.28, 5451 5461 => 0.017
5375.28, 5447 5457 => 0.002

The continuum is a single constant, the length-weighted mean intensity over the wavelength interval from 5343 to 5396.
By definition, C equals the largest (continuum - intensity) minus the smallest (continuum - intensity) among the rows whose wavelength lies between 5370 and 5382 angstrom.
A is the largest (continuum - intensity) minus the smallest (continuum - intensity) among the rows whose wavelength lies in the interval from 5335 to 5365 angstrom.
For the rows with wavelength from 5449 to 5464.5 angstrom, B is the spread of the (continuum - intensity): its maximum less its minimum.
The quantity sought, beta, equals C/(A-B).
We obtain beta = -2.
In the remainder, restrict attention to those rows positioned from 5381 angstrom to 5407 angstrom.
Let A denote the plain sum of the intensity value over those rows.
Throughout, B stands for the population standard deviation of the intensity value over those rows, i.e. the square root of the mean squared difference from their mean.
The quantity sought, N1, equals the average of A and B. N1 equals 57.8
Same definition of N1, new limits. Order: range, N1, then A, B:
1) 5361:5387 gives 59.1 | 118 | 0.73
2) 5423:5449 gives 57.4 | 114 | 0.91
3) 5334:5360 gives 56.8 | 113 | 0.55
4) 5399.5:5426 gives 58.5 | 116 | 0.79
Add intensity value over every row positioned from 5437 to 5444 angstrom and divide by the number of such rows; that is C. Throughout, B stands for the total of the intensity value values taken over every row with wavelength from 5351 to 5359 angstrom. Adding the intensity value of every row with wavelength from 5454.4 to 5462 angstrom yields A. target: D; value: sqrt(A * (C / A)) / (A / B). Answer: 2.24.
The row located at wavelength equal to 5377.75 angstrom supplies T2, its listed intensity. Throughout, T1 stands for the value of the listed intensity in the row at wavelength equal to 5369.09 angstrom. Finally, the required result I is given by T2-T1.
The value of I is 1.4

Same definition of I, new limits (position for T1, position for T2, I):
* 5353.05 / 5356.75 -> 0.0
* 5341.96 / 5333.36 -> 1.5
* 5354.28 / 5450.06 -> -0.6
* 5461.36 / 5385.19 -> -1.7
